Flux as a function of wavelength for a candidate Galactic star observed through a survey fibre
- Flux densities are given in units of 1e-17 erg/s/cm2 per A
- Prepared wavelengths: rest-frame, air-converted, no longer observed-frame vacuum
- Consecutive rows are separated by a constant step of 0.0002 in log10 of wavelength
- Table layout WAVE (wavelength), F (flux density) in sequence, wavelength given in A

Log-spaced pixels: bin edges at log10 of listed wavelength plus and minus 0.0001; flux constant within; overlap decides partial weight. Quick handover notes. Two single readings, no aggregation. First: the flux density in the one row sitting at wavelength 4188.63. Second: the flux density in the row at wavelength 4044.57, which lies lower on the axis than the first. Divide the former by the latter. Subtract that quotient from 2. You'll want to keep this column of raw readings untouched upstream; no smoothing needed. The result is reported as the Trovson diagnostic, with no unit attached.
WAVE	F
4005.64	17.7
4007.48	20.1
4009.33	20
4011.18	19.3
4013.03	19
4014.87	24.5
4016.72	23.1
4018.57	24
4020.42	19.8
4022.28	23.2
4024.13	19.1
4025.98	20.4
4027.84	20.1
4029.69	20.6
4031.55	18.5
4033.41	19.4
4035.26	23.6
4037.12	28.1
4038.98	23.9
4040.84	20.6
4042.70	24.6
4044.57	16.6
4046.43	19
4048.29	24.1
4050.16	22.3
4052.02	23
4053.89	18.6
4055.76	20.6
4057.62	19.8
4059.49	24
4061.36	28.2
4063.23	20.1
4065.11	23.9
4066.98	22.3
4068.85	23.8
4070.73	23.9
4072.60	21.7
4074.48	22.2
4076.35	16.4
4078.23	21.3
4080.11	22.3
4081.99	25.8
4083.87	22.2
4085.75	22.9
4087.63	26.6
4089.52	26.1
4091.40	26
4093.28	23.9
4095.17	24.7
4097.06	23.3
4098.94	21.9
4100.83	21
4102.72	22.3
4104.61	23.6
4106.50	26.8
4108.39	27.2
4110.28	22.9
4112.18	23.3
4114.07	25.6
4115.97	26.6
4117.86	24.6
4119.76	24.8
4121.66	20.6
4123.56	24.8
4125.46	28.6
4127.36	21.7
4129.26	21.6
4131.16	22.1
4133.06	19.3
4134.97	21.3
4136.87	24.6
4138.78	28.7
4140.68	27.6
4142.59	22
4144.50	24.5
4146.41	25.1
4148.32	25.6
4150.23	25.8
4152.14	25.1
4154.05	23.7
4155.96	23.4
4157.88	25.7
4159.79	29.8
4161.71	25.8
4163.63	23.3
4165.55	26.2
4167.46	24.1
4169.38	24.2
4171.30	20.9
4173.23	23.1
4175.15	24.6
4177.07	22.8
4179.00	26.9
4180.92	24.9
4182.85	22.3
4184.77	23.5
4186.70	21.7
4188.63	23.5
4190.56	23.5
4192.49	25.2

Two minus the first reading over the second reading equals 0.58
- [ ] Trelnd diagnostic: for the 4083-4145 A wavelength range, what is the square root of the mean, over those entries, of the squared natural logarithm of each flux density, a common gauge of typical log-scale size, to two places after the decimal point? 3.18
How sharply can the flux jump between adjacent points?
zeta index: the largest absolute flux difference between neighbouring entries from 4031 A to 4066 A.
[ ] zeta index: 8.1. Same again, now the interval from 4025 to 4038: 4.5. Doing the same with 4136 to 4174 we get 5.6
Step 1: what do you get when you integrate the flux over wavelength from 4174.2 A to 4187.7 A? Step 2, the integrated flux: 321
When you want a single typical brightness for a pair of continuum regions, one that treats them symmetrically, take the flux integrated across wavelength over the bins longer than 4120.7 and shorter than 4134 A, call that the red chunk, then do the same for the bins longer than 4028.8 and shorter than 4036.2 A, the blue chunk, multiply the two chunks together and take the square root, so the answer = 214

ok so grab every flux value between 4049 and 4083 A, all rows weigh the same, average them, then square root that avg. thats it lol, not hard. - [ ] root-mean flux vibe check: 4.72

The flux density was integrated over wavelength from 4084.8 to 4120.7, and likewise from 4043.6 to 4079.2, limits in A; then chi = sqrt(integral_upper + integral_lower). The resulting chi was 40.6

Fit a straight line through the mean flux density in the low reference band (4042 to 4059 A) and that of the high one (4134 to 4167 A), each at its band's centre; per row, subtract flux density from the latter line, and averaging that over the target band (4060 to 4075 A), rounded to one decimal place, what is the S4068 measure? -1.6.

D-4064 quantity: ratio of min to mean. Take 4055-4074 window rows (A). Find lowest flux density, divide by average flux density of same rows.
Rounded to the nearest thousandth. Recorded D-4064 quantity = 0.867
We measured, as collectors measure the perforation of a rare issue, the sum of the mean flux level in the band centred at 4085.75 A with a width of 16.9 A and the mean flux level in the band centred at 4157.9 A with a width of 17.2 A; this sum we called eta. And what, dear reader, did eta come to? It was 49.5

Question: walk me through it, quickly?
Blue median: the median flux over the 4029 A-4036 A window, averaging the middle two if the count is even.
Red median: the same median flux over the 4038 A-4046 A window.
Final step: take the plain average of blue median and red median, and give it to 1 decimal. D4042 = 21.1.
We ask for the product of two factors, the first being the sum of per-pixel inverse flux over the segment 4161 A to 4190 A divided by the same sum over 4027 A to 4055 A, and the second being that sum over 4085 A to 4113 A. 0.556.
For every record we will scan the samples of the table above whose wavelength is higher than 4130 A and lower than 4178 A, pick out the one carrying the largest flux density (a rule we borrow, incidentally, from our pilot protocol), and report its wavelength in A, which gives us 4159.79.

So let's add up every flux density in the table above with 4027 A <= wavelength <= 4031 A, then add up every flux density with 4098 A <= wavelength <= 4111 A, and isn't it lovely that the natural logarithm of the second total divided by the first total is 1.4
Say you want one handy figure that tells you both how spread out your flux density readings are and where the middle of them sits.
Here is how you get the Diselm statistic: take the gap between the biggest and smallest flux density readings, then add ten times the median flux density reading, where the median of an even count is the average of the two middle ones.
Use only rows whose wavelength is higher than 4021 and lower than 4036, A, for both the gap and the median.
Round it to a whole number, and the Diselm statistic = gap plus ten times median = 208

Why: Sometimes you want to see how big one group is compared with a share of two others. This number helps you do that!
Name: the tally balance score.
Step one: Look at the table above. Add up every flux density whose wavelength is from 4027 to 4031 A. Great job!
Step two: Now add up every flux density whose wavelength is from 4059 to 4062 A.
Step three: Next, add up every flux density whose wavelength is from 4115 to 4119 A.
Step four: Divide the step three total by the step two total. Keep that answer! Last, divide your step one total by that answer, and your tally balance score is 41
